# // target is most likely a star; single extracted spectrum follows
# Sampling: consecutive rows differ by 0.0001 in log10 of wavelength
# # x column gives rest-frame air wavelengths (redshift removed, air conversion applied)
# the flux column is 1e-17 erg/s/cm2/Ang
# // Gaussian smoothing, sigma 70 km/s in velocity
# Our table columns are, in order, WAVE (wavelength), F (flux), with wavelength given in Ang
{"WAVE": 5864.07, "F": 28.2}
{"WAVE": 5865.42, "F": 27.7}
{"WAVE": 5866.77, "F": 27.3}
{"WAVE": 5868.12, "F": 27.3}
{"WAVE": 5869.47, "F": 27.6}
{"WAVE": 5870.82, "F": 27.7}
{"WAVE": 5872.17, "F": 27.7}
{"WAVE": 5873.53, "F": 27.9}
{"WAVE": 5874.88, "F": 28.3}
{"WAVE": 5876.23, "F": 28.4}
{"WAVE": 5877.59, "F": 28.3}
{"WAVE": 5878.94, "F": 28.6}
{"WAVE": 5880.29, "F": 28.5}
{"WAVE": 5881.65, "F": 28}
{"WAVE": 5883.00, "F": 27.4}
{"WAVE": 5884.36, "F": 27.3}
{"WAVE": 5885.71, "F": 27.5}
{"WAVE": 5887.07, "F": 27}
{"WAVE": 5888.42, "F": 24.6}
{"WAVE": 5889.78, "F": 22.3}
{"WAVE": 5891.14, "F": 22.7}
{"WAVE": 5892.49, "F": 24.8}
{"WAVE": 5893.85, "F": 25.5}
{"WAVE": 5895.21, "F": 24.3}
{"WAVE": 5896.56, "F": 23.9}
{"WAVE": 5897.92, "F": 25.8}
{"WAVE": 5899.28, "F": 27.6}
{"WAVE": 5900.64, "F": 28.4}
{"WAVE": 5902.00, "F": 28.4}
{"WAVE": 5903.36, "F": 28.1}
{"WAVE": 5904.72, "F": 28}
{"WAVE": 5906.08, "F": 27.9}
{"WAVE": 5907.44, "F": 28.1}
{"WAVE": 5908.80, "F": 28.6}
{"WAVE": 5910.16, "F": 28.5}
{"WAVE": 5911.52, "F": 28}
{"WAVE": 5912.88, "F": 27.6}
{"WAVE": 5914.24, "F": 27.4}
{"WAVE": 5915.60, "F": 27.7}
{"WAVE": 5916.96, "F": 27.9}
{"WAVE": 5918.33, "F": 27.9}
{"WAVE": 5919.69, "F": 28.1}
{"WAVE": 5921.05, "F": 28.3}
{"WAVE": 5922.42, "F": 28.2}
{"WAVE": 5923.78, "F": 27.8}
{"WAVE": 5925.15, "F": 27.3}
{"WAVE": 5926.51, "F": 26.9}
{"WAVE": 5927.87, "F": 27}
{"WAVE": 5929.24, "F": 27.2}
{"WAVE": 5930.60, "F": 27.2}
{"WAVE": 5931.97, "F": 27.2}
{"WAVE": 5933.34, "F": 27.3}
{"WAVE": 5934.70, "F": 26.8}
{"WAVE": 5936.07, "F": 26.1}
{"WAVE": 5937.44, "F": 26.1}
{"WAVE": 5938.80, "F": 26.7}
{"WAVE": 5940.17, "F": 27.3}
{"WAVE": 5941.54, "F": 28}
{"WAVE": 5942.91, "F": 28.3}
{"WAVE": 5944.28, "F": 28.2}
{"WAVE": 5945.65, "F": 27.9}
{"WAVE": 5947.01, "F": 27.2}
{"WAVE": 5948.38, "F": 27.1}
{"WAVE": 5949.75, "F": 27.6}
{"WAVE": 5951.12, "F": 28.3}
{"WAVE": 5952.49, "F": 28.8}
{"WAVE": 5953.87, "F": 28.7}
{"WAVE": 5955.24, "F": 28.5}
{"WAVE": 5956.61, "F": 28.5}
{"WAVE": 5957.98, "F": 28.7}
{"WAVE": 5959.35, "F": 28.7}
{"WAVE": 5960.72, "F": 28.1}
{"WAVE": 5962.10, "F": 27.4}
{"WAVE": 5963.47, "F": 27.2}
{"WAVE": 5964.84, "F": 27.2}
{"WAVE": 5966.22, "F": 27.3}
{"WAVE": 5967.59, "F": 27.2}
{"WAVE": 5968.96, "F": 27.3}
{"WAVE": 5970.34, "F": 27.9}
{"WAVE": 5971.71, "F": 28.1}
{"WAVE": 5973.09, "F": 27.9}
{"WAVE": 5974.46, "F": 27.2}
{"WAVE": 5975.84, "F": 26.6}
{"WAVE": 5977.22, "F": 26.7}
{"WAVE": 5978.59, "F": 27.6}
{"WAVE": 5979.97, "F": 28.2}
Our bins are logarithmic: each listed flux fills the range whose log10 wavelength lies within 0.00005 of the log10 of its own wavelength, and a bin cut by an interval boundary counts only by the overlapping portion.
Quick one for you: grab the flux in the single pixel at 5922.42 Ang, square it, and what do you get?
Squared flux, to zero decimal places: 795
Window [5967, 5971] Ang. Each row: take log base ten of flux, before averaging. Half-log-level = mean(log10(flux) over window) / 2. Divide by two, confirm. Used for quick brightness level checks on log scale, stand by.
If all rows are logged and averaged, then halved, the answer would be 0.719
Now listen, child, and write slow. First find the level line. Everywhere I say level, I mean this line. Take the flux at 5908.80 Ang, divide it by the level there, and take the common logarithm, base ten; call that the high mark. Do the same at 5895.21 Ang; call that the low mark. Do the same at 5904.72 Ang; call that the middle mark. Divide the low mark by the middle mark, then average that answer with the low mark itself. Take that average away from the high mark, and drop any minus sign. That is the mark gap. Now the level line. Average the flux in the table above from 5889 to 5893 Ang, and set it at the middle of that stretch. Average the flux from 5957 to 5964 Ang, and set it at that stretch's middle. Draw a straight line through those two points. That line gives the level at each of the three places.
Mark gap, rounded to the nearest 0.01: 0.05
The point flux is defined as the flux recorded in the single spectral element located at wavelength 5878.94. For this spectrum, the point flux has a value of 28.6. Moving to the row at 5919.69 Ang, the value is 28.1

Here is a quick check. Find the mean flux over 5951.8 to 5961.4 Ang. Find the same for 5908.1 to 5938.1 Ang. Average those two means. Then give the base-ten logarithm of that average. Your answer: 1.45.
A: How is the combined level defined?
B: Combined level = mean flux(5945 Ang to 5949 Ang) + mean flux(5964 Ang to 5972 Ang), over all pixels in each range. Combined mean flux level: 54.9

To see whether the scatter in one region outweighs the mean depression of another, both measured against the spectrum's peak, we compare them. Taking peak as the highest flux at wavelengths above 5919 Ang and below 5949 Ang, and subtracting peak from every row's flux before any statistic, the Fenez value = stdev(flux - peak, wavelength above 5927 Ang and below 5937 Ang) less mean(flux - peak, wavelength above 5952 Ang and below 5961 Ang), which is 0.1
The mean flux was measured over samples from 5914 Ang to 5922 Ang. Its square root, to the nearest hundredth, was 5.28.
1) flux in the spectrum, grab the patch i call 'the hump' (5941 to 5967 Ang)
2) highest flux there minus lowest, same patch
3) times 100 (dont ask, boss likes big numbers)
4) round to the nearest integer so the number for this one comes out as 170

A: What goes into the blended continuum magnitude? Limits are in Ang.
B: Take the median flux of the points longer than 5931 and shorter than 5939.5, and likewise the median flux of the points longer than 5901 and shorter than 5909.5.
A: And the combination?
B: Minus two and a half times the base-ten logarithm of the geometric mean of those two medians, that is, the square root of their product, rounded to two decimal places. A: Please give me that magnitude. -3.60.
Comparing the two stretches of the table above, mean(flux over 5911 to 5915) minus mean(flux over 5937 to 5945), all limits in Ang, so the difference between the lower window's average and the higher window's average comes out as 0.2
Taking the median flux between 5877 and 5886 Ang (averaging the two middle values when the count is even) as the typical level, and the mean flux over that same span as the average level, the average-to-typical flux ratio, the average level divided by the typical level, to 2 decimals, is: 1.00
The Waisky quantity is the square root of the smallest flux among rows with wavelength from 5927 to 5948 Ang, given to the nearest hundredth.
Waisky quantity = 5.11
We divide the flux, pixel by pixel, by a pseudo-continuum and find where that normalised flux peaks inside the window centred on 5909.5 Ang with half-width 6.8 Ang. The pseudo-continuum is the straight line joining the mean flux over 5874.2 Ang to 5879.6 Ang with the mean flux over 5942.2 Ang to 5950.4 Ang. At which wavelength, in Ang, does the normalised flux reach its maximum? 5908.80 Ang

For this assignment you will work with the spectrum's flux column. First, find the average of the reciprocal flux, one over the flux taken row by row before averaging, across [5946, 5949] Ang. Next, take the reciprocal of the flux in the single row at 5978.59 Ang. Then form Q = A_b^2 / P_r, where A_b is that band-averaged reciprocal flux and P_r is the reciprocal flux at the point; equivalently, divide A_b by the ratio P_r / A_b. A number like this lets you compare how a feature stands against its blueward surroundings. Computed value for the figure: 0.0374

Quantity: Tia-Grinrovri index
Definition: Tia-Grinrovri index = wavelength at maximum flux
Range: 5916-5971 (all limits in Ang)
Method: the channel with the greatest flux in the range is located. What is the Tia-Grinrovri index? 5952.49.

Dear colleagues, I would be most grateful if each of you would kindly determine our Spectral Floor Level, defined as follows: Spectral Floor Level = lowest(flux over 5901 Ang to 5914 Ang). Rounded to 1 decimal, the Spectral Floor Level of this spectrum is 27.6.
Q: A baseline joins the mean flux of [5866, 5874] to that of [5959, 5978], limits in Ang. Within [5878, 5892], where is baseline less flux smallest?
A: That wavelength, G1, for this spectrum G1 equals 5878.94 Ang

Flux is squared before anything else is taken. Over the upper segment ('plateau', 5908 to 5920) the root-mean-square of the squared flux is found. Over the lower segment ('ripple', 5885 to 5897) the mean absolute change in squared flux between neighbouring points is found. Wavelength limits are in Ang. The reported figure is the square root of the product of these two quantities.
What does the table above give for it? 219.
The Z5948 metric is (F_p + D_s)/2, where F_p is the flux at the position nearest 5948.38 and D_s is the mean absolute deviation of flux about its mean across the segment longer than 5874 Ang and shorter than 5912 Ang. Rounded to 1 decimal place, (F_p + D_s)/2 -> 14.3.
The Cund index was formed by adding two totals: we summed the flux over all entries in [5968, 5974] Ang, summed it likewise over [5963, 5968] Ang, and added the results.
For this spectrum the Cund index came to 220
